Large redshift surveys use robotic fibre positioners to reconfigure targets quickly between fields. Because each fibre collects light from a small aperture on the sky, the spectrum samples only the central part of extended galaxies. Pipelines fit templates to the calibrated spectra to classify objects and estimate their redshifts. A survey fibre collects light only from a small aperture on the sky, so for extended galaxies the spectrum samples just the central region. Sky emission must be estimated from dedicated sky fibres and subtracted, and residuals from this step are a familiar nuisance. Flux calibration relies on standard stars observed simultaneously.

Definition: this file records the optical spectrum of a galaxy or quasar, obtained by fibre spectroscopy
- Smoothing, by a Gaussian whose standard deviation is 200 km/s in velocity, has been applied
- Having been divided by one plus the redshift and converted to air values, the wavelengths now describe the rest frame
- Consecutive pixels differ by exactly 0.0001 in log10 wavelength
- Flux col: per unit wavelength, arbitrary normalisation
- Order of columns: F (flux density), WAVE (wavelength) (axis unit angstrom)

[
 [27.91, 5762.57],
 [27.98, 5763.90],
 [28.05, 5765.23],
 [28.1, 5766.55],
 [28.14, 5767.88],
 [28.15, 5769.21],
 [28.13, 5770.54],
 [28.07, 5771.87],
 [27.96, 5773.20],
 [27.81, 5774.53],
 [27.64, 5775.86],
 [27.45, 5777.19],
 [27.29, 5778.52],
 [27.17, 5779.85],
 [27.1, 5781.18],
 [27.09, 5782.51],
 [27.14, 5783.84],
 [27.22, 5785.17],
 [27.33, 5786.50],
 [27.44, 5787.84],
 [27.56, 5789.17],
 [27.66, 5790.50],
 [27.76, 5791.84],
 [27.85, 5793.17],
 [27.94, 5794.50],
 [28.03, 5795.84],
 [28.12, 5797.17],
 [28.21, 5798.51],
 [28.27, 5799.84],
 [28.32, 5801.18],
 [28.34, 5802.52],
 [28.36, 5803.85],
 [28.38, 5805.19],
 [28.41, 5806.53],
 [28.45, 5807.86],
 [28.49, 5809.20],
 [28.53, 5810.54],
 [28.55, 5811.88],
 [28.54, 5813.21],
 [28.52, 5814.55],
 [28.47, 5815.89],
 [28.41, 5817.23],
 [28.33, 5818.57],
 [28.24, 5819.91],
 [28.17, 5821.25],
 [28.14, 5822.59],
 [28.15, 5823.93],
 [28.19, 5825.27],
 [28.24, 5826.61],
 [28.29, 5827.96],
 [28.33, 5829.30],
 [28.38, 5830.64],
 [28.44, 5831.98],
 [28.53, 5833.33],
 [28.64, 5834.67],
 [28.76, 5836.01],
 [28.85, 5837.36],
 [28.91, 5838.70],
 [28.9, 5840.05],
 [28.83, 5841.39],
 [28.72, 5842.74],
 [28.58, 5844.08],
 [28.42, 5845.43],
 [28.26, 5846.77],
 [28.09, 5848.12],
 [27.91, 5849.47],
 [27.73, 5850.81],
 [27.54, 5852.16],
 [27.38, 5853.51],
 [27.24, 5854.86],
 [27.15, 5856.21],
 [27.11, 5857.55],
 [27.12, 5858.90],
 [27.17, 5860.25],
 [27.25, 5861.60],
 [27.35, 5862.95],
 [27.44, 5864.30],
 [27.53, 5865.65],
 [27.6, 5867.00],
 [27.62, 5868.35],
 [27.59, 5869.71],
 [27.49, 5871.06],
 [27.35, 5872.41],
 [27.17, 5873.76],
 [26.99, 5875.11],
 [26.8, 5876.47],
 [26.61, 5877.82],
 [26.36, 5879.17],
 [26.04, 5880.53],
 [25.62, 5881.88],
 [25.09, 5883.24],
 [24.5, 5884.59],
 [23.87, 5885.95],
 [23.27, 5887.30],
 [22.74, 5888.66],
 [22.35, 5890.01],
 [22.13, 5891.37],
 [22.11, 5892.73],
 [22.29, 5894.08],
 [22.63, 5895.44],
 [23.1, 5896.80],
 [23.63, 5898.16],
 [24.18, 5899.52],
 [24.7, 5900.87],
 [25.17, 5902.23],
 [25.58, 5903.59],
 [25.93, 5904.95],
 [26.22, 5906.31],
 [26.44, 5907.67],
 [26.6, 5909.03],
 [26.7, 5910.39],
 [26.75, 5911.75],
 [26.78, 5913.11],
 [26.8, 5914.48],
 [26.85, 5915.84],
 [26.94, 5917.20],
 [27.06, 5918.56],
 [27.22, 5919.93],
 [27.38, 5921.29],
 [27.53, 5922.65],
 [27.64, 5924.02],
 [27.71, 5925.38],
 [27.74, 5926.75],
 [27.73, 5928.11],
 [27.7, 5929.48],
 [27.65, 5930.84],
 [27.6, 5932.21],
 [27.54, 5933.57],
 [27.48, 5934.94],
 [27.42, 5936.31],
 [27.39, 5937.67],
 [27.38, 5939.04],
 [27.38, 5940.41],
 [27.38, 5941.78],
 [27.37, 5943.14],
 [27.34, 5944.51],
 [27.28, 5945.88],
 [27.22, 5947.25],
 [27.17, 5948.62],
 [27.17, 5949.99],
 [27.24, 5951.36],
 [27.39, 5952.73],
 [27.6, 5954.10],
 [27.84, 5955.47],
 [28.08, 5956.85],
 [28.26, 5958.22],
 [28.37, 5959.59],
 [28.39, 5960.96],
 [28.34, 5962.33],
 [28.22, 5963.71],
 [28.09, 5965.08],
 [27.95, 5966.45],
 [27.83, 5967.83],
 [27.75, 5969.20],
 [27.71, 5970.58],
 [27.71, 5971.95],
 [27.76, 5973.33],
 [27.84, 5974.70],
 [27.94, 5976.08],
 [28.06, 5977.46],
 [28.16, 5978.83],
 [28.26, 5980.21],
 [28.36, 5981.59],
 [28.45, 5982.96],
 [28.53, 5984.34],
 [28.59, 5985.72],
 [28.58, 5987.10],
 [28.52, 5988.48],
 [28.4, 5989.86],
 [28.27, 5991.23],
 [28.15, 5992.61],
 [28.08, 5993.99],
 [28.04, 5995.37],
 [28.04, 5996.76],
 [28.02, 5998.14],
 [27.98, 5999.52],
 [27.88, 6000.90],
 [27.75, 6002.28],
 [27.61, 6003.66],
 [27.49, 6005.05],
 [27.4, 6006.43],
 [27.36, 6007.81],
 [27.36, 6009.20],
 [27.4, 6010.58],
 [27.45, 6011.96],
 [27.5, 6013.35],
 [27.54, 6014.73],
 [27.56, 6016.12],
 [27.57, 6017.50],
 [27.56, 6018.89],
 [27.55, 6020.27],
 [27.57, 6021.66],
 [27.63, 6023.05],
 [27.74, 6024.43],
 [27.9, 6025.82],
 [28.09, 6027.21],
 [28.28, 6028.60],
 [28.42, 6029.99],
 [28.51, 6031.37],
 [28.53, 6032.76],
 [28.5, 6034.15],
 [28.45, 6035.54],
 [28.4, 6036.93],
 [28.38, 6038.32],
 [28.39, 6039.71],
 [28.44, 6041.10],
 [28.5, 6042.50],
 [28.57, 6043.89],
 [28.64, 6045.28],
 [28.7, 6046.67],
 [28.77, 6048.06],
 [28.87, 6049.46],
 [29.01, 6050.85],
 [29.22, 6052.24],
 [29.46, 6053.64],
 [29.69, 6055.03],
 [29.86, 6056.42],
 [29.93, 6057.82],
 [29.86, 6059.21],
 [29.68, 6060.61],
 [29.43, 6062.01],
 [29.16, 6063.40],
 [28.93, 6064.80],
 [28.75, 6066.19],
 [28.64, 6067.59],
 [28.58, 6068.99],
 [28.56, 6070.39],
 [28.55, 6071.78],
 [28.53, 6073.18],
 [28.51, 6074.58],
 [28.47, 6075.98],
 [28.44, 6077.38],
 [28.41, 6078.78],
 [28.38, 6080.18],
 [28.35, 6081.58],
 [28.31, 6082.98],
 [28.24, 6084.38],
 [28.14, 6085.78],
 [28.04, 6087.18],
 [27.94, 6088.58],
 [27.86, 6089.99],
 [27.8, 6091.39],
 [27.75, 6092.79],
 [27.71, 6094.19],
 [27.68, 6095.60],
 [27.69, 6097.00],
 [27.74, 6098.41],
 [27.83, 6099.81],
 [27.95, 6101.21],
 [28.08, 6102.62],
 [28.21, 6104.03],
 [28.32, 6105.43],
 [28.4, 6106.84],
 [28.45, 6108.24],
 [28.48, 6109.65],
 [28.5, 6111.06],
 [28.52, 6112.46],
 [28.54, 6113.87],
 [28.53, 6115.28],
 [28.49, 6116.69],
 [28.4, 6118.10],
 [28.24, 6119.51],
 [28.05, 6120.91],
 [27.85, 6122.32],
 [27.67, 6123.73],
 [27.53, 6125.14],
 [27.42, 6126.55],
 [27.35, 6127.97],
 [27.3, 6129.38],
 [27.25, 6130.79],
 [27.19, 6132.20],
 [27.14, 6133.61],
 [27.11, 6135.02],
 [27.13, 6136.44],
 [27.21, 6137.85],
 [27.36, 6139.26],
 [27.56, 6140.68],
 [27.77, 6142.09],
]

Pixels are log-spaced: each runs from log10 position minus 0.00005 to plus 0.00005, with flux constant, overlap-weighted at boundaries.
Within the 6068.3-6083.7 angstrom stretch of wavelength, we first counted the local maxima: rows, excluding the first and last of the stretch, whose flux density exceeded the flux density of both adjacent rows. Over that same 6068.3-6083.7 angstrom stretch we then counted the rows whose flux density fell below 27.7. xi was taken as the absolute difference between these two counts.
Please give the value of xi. 0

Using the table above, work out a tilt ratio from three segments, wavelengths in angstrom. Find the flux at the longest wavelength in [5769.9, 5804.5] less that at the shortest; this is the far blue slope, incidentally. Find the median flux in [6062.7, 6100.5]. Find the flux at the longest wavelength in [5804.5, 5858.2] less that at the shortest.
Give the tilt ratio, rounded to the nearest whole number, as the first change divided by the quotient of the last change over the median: -5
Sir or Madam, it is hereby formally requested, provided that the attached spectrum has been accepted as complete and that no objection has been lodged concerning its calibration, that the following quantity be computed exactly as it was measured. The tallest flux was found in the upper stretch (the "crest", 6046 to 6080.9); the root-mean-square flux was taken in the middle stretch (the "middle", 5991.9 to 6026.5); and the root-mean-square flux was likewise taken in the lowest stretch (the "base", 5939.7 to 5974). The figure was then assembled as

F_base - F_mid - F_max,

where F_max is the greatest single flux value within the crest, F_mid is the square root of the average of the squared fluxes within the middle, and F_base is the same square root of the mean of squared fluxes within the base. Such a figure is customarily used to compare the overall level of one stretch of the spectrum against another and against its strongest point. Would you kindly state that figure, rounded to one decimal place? -29.9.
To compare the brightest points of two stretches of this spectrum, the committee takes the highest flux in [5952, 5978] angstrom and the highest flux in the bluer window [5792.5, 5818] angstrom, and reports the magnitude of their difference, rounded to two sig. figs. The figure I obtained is 0.16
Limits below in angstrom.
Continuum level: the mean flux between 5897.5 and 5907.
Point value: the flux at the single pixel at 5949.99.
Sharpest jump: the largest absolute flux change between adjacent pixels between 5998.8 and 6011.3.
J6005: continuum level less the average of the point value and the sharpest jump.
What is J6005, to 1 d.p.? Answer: 11.4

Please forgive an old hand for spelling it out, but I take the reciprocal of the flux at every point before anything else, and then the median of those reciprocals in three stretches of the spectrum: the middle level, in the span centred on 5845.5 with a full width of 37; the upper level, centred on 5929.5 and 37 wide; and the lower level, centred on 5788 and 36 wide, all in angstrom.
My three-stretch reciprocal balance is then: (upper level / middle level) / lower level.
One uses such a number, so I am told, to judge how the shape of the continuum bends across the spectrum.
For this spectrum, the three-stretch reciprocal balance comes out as 28.7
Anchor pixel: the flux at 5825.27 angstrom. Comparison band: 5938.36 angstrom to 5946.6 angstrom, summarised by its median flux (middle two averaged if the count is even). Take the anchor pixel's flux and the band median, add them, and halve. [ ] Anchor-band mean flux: 27.8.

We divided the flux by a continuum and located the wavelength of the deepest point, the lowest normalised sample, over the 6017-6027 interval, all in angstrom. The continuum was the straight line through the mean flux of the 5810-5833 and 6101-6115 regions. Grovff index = 6020.27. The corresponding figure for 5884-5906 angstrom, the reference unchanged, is 5892.73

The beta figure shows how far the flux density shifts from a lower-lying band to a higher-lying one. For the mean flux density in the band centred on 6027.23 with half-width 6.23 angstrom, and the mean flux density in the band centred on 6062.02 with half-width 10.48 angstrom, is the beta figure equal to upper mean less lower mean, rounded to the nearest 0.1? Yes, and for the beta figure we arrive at 1.1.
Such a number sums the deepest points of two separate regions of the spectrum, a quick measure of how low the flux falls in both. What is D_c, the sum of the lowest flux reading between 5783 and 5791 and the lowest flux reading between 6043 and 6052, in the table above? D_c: 55.7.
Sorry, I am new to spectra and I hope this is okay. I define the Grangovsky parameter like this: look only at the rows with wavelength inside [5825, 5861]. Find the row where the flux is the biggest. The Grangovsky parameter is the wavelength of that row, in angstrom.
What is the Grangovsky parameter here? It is 5838.70 angstrom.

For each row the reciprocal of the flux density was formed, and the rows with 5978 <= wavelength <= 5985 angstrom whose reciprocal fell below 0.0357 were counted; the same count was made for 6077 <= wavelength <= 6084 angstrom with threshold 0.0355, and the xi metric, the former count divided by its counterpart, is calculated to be 1.0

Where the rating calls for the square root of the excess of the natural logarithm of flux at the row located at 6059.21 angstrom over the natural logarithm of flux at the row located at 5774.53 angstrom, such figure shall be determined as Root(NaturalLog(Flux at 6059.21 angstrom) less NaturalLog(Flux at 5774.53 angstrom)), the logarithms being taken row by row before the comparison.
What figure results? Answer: 0.267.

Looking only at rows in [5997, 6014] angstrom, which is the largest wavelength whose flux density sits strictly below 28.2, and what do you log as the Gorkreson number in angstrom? 6013.35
